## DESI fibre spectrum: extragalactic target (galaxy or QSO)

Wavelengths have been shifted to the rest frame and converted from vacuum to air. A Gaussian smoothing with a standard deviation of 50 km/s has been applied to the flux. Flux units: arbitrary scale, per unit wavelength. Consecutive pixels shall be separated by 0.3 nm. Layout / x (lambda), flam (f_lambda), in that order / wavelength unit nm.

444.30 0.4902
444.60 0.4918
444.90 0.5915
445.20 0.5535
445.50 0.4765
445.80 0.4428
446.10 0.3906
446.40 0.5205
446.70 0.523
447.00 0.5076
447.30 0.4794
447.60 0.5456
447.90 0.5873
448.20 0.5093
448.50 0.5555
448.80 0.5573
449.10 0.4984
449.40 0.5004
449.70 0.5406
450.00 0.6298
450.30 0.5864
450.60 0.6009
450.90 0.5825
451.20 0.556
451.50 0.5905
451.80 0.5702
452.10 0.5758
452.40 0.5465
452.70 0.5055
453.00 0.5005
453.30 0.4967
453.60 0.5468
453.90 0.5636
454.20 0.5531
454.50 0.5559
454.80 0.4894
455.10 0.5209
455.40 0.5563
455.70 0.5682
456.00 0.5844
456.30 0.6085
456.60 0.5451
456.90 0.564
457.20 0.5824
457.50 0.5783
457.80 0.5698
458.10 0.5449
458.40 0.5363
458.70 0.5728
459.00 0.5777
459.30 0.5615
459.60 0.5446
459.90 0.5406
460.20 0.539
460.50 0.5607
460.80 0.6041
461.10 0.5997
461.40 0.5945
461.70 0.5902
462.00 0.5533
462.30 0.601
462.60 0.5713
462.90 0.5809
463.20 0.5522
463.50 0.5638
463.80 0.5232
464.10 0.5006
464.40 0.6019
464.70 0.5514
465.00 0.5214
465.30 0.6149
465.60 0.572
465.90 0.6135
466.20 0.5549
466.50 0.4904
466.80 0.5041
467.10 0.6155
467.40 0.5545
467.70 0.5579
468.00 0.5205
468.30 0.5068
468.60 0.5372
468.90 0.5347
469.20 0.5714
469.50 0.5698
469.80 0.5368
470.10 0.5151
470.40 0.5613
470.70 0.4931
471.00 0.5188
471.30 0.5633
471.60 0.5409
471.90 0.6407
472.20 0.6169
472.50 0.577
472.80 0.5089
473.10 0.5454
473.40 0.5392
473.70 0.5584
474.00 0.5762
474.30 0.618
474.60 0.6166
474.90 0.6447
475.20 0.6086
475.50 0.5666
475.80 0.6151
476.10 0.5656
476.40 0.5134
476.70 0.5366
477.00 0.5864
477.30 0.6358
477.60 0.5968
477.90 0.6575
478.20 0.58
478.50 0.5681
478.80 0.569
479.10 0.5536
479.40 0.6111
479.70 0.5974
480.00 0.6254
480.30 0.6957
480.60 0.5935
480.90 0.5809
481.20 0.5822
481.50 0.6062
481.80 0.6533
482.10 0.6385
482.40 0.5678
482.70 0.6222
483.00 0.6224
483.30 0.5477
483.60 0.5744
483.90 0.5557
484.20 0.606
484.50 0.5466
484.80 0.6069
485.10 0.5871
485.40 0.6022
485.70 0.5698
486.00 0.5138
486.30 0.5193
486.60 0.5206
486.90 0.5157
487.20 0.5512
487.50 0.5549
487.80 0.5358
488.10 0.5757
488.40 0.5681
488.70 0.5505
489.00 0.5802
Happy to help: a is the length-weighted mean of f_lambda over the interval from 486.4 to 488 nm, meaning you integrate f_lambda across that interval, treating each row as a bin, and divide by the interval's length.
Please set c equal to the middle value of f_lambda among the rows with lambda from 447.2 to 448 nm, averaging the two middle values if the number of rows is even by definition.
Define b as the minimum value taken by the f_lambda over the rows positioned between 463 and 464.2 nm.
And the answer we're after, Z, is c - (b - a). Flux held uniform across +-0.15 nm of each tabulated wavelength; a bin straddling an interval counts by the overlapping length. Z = 0.581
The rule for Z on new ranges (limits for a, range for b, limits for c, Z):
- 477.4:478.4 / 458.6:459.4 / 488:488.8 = 0.617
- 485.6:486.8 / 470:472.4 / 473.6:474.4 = 0.612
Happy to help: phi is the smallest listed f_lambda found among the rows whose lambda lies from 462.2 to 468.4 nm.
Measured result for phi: 0.4904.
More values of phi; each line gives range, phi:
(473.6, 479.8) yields 0.5134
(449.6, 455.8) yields 0.4894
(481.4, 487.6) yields 0.5138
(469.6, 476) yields 0.4931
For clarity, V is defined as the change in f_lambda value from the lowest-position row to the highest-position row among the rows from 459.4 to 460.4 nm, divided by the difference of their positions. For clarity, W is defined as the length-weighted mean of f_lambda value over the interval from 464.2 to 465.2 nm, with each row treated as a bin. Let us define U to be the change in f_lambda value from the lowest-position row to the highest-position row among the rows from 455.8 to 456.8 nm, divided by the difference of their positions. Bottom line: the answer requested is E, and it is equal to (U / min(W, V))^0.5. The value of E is 2.6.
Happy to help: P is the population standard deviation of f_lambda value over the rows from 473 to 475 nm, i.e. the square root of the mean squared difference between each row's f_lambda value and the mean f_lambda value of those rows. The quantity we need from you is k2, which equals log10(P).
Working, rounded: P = 0.038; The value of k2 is -1.42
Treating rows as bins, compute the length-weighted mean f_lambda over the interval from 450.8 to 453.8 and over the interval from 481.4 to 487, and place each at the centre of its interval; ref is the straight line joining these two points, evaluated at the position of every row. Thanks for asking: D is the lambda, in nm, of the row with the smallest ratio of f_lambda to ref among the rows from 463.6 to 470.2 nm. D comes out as 466.50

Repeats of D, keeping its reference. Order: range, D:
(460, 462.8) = 460.20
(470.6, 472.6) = 470.70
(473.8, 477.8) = 476.40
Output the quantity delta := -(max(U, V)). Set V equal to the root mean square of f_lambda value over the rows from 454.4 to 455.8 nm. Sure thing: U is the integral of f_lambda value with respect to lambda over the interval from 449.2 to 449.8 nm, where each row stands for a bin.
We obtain -0.54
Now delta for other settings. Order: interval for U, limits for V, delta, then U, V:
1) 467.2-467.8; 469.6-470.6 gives -0.54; 0.34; 0.54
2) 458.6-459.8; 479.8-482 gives -0.68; 0.68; 0.62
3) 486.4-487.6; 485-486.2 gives -0.64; 0.64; 0.57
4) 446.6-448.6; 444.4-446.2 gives -1.06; 1.06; 0.50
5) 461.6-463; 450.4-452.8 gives -0.81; 0.81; 0.57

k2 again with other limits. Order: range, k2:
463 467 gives -1.39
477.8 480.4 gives -1.36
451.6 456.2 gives -1.52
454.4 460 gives -1.59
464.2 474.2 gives -1.42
